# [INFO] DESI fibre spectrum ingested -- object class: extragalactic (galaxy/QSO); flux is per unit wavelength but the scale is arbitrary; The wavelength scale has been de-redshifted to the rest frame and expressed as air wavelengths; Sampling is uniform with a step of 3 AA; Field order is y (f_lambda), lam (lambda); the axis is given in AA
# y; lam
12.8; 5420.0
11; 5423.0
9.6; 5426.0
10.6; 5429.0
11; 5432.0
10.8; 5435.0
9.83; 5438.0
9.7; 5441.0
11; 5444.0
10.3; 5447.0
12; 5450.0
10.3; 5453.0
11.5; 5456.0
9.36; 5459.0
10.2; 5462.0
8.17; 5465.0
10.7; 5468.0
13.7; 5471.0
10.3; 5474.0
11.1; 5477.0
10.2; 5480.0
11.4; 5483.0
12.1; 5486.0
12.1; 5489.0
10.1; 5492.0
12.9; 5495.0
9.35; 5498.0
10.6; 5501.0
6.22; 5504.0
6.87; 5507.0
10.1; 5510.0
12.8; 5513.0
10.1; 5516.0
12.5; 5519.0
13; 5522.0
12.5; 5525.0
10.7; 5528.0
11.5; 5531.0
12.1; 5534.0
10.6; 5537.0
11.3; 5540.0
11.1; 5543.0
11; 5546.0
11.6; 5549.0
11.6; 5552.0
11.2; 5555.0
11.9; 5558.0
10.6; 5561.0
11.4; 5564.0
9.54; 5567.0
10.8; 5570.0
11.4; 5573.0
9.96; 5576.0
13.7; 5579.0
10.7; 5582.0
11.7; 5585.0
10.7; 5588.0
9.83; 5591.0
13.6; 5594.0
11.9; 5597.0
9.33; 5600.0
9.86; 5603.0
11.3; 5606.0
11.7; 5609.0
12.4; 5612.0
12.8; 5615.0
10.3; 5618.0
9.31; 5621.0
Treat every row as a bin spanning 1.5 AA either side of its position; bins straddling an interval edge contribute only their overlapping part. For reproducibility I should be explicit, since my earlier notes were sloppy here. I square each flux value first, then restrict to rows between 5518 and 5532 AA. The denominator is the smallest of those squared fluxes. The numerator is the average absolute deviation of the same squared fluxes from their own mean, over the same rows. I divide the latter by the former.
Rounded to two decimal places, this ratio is 0.16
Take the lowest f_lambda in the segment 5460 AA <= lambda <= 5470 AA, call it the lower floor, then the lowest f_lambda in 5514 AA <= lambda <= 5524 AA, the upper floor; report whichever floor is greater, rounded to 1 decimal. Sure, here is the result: 10.1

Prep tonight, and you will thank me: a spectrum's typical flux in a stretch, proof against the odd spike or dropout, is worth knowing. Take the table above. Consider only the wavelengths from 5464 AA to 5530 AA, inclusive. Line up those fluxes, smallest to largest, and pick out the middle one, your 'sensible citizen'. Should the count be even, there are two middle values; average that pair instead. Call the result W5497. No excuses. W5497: 10.7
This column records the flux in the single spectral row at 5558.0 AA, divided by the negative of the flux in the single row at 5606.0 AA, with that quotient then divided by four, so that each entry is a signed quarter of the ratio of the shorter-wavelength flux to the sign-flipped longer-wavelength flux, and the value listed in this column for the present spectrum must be -0.263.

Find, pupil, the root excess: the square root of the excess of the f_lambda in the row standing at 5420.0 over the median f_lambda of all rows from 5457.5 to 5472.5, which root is 1.6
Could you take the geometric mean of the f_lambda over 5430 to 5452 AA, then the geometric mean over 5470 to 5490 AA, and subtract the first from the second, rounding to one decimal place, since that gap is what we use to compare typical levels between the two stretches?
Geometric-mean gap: 0.9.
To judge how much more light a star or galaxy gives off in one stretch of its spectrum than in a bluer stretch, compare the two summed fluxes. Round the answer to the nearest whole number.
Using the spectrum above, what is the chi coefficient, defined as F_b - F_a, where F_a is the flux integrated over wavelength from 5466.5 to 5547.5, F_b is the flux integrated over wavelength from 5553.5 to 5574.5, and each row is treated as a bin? -660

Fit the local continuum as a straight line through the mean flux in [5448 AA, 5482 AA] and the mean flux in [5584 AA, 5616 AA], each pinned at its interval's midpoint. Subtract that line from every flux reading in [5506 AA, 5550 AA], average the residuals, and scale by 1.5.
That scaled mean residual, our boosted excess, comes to 0.3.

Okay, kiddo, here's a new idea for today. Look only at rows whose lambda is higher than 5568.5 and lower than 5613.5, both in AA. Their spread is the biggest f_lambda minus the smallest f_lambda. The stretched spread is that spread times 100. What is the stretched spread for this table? 437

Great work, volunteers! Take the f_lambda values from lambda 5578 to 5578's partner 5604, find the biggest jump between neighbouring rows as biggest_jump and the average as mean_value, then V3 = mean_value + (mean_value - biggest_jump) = 18.7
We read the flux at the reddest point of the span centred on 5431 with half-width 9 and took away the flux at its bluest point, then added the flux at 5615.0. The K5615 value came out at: 12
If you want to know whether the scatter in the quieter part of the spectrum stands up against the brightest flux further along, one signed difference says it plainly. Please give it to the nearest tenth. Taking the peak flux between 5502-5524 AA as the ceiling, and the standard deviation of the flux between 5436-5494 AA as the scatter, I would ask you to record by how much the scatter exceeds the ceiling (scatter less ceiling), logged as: -11.8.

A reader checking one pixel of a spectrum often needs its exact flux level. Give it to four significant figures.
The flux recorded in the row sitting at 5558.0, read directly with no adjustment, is 11.90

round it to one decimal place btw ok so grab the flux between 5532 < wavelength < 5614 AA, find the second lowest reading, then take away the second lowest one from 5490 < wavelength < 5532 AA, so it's 2.7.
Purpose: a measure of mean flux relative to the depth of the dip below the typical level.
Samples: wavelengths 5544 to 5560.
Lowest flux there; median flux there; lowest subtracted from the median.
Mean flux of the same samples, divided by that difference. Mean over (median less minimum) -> 19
